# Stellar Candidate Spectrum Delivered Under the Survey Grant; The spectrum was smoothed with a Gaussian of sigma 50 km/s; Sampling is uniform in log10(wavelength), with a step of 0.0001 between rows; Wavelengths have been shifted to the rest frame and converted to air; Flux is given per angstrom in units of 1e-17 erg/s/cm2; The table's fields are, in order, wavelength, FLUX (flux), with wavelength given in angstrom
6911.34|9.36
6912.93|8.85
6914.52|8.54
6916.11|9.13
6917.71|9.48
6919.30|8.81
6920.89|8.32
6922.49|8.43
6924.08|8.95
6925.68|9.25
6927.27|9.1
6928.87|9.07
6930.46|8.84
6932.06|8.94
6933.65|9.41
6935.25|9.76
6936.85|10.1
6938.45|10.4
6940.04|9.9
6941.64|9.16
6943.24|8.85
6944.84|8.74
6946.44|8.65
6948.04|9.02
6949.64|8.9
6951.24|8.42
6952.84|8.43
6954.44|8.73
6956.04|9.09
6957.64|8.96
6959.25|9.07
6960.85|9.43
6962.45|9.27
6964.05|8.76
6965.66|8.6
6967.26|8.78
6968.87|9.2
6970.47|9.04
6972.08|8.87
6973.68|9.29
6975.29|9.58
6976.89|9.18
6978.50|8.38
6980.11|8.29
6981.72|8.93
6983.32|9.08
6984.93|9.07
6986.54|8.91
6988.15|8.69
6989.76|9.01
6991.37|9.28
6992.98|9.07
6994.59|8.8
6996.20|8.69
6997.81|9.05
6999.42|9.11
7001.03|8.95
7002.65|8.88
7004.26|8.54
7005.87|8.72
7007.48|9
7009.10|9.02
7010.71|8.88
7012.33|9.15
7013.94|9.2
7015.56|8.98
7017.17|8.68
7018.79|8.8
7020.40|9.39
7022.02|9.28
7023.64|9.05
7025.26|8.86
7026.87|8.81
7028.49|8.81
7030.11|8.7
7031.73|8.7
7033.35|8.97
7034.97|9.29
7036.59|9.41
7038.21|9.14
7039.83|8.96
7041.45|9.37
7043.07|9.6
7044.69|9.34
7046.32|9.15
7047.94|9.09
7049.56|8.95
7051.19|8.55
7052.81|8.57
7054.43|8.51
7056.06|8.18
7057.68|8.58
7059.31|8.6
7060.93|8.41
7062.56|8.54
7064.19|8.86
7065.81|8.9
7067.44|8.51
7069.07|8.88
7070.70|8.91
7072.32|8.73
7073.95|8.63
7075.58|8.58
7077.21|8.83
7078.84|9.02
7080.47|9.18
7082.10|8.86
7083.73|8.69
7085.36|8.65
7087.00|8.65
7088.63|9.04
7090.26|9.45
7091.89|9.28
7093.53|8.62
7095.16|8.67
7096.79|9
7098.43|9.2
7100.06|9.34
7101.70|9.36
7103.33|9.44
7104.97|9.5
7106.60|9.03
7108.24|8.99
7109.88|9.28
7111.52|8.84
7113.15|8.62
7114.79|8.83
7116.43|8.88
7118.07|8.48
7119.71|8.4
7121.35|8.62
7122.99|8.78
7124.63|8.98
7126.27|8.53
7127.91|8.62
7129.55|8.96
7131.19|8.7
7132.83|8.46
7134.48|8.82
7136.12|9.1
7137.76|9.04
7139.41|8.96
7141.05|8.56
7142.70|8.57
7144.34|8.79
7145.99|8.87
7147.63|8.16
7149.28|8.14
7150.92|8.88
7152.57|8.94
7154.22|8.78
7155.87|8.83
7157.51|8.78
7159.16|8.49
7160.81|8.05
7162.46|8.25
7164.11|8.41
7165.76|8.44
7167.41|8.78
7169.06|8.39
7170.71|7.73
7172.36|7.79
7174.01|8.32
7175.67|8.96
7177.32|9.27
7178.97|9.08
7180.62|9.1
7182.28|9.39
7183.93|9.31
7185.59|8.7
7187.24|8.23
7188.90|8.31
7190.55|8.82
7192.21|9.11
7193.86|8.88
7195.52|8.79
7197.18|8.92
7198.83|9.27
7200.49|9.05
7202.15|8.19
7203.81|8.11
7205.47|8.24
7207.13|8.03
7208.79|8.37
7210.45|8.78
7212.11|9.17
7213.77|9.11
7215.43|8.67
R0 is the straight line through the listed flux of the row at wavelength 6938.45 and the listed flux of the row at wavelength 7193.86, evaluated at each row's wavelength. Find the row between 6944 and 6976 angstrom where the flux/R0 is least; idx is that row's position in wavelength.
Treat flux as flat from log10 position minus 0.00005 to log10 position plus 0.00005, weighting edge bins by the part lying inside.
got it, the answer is 6951.24 angstrom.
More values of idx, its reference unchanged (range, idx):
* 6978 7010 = 6980.11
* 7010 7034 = 7017.17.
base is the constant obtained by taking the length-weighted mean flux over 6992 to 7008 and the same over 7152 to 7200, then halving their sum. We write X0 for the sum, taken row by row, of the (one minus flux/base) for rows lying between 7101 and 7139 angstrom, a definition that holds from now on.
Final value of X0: -0.23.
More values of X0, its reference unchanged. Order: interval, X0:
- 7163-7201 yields 0.13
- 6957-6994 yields -0.52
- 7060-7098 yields -0.08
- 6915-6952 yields -0.85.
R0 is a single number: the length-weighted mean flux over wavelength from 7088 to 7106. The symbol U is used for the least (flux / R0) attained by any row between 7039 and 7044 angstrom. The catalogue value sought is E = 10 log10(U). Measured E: -0.10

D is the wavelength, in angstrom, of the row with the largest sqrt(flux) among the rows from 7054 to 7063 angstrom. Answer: 7059.31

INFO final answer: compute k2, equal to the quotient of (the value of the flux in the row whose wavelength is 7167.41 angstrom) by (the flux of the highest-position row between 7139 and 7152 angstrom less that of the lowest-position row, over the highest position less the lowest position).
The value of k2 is -1263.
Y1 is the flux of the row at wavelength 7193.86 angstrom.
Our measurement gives 8.88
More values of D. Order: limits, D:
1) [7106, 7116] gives 7109.88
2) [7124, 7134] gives 7124.63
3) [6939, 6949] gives 6940.04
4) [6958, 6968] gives 6960.85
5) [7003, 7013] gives 7012.33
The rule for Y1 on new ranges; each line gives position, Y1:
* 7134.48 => 8.82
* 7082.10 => 8.86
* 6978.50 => 8.38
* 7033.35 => 8.97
